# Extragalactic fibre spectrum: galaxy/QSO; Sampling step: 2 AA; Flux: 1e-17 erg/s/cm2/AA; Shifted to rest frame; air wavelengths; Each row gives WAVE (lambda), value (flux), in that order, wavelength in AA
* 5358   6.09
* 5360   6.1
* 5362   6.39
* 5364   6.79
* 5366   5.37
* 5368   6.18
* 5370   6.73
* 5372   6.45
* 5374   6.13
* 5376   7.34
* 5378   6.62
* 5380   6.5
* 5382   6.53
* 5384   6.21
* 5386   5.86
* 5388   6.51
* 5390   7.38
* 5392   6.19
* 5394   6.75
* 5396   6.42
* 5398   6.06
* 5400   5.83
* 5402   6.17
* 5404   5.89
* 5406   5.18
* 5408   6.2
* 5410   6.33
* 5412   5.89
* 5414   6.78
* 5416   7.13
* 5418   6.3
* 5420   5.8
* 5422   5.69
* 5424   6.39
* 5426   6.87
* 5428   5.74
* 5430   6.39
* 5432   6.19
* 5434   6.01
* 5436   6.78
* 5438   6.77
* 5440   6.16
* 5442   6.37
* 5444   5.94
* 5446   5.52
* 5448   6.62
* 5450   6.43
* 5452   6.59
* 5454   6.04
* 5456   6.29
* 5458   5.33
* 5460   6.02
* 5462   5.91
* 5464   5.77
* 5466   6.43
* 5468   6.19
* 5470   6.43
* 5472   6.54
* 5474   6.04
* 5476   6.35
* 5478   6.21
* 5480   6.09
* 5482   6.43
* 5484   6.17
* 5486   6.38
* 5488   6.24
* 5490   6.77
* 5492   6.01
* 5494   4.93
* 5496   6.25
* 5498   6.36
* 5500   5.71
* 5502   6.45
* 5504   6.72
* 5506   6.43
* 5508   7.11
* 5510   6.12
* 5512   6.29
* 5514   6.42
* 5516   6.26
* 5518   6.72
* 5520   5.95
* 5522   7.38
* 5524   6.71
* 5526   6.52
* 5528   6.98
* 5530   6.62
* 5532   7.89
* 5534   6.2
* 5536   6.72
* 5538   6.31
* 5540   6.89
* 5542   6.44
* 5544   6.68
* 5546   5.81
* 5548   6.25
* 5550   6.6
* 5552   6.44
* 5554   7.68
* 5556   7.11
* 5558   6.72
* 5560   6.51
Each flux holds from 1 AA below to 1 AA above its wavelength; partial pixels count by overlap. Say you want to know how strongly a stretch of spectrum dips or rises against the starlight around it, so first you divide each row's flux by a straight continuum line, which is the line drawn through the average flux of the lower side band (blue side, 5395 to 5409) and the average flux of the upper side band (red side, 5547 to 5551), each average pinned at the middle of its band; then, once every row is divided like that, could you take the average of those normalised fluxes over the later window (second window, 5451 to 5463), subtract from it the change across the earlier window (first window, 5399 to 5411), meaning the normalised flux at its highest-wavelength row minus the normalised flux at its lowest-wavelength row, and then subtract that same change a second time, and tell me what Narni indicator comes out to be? 0.8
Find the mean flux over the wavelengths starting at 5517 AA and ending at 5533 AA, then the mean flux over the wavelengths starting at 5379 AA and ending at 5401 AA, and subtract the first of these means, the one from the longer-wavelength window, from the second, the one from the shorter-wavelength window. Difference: -0.5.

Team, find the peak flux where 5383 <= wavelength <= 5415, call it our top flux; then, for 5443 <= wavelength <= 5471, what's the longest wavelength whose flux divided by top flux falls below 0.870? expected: 5468 AA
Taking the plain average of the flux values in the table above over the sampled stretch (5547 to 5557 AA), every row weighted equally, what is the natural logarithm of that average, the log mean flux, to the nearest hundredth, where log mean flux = 1.92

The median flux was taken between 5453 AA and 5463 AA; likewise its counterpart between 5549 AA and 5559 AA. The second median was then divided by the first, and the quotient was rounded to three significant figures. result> 1.12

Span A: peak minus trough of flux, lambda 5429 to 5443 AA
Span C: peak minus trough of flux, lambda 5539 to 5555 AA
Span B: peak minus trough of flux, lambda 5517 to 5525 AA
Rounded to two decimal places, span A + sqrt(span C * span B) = 2.41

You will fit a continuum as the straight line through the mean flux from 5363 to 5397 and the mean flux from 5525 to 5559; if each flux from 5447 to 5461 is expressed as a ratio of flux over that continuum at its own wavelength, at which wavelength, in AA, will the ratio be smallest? 5458 AA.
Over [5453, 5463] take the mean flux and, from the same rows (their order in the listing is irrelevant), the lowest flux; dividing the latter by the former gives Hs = 0.90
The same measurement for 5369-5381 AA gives 0.92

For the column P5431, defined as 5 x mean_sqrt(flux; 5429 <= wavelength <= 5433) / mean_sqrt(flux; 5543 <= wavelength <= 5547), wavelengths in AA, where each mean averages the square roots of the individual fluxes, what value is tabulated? 5.02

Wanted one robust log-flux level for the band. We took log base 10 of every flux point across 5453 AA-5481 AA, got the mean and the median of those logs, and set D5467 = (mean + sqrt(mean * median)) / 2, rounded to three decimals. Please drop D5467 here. 0.787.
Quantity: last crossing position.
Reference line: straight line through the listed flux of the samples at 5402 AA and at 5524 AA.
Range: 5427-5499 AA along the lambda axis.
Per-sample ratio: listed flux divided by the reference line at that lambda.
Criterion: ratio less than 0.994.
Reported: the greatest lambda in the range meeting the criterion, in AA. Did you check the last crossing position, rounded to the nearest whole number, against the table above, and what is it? 5498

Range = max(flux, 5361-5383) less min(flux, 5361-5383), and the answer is 2.0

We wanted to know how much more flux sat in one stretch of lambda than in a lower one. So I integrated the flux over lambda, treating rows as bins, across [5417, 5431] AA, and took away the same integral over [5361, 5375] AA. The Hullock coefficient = -1.7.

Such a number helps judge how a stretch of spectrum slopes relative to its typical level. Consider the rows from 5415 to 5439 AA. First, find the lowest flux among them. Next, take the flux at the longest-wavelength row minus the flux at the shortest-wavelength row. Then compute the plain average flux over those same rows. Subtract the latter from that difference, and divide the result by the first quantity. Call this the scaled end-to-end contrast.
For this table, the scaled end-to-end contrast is -1.18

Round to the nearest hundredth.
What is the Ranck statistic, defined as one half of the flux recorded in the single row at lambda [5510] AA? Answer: 3.06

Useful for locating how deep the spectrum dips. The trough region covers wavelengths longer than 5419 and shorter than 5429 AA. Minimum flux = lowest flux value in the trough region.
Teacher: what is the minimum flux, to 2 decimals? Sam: 5.69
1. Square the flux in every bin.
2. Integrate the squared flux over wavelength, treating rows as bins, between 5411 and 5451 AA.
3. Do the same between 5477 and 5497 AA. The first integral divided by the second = 2.1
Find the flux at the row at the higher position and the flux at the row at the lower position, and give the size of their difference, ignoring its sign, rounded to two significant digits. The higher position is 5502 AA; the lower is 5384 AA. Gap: 0.24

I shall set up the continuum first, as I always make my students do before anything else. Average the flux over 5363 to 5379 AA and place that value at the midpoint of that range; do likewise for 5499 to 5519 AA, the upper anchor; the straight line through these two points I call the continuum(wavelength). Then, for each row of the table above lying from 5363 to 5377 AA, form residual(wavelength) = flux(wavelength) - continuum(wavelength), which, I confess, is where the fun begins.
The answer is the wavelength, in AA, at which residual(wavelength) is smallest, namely 5366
